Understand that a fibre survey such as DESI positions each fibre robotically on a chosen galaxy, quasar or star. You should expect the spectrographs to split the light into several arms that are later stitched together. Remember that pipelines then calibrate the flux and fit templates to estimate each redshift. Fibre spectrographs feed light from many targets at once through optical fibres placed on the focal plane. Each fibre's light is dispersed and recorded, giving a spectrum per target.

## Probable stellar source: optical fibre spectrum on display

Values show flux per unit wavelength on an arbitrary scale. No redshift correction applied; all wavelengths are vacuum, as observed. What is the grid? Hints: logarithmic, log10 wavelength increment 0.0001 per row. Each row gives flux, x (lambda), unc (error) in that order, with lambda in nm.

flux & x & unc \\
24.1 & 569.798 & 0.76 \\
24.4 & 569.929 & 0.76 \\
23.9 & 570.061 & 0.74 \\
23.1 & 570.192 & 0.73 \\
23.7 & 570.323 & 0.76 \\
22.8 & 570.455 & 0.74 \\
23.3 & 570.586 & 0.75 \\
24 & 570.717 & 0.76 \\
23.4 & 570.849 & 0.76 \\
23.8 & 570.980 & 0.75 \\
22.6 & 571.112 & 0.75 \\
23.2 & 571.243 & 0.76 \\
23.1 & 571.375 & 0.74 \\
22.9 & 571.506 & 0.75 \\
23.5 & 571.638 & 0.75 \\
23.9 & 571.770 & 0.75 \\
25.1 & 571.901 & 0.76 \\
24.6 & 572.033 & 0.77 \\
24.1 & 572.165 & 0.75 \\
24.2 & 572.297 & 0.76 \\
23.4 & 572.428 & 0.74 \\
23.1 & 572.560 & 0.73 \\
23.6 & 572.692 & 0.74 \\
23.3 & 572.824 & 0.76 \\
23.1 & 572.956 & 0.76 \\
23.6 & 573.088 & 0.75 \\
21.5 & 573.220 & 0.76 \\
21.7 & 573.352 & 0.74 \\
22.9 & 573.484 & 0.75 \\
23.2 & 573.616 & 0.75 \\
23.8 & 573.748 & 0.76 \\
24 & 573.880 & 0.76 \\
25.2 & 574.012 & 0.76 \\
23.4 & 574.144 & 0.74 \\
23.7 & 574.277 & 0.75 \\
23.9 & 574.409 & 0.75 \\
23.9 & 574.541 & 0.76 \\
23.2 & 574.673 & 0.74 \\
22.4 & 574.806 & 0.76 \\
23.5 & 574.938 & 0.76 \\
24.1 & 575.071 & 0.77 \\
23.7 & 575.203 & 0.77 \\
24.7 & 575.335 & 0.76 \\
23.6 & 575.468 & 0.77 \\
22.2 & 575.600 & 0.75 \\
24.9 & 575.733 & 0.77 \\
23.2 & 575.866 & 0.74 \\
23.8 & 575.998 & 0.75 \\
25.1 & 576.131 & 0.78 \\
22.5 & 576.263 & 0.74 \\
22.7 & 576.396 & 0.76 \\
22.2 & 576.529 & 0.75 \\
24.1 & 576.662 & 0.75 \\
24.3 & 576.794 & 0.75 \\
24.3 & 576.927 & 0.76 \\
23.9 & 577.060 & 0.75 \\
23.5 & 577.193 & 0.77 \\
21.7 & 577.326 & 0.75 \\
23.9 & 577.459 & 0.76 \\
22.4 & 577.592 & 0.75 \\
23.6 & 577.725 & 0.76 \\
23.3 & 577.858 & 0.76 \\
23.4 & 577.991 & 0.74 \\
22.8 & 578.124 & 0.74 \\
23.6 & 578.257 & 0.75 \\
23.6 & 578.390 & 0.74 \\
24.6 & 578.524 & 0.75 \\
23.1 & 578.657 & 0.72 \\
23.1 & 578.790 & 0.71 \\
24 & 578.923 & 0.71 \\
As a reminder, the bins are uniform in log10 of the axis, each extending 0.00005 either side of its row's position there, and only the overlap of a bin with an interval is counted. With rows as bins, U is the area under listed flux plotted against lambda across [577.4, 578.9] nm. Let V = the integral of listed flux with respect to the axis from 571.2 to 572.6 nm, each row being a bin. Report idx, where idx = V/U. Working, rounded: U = 35.1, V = 33.3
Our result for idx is 0.95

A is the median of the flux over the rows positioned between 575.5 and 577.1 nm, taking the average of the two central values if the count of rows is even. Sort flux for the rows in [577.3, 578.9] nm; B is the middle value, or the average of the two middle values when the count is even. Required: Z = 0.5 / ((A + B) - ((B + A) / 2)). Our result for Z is 0.0212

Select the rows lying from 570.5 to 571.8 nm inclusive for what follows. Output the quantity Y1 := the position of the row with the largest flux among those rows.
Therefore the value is 570.717 nm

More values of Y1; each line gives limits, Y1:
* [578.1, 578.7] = 578.524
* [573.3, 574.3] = 574.012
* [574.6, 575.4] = 575.335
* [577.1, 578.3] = 577.459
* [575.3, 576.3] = 576.131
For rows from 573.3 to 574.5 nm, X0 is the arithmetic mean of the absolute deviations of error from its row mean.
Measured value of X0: 0.0059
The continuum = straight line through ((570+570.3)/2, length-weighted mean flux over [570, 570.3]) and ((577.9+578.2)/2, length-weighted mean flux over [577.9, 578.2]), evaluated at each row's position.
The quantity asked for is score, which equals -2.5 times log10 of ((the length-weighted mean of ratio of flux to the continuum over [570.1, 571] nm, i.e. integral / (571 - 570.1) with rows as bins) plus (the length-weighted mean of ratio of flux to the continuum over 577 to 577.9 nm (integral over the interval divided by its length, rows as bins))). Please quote -0.750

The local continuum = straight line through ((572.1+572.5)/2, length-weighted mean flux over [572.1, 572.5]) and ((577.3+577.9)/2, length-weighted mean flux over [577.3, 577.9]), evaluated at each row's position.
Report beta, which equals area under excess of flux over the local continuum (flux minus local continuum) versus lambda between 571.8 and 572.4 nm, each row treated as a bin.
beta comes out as 0.27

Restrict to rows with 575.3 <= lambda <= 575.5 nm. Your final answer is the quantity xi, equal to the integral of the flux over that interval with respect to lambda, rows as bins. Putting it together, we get 4.82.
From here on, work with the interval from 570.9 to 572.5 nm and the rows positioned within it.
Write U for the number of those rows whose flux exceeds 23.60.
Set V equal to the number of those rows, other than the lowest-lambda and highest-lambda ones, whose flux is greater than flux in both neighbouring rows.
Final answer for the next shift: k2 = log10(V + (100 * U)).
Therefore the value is 2.78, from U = 6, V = 3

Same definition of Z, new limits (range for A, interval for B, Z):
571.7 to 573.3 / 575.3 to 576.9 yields 0.0211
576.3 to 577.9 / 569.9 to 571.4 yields 0.0213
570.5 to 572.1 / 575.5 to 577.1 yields 0.0211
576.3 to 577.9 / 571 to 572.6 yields 0.0213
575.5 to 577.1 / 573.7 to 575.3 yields 0.0210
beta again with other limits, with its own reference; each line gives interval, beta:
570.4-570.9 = -0.40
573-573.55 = -0.72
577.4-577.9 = 0.12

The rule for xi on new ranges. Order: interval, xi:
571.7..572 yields 7.35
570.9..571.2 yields 6.97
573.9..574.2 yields 7.29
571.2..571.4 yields 4.62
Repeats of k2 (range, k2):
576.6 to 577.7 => 2.70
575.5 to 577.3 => 2.85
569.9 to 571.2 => 2.70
